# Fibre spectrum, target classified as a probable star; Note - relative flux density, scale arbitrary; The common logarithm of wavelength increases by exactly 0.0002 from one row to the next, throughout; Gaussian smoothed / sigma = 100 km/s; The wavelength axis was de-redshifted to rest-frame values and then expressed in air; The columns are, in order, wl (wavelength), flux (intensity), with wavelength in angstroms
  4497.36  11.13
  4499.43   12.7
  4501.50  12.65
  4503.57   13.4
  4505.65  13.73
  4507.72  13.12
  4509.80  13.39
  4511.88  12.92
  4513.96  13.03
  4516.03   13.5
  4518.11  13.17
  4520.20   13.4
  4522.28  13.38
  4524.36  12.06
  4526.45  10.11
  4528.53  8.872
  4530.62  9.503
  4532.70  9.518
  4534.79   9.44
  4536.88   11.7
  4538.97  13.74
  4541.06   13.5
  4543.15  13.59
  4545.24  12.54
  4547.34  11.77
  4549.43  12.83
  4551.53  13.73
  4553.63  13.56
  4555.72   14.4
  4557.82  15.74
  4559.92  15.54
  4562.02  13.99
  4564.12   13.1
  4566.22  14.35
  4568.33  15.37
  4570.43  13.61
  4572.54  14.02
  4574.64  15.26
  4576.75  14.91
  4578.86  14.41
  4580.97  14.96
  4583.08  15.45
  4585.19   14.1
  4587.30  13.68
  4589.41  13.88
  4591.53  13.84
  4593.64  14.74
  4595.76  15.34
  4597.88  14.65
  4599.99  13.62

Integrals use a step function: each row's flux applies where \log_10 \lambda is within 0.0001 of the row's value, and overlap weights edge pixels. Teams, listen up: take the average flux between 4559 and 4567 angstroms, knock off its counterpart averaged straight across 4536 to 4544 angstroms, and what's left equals 1.1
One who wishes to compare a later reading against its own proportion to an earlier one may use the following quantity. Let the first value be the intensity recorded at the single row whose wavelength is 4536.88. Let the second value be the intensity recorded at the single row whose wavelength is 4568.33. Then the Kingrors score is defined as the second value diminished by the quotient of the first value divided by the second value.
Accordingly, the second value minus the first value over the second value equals 14.6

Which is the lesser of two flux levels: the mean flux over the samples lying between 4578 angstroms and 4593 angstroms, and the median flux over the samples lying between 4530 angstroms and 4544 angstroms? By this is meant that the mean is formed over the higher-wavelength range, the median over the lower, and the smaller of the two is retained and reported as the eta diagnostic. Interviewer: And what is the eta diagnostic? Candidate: 11.7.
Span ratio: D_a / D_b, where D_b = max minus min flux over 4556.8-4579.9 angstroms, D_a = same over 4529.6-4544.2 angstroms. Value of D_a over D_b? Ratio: 1.6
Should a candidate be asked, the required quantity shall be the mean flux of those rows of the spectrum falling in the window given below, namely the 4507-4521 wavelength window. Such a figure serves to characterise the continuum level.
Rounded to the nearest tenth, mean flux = 13.2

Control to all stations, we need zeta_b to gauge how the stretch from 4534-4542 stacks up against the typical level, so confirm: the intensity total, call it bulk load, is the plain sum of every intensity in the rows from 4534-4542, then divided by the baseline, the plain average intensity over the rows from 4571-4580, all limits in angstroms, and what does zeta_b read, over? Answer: 3.3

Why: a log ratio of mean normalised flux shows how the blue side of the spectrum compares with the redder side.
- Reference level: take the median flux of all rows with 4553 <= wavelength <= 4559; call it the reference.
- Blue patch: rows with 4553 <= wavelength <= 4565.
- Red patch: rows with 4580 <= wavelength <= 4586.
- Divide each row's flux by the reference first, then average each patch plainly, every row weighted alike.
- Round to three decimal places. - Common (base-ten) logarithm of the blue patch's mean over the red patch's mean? -0.013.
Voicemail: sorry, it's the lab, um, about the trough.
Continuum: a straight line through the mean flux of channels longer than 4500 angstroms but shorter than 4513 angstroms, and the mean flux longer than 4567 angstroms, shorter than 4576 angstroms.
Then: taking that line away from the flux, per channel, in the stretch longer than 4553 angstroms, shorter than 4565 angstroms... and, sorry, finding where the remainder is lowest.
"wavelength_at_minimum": 4564.12 angstroms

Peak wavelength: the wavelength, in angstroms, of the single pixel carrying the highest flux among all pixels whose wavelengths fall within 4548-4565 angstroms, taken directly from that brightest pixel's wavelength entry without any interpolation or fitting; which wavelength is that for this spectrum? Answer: 4557.82 angstroms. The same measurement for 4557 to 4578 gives 4557.82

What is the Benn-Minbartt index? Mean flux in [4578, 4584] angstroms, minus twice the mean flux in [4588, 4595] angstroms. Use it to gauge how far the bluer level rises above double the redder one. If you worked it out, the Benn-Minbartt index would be -13.4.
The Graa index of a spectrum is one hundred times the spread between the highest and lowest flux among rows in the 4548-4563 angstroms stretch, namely 291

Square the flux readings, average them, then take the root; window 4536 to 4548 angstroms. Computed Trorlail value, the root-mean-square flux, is 12.8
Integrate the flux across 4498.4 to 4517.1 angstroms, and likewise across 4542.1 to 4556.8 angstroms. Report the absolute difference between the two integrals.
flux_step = 52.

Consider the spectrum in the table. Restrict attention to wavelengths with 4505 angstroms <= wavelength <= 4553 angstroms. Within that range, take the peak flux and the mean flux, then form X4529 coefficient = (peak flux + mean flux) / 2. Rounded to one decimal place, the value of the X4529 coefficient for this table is 13.0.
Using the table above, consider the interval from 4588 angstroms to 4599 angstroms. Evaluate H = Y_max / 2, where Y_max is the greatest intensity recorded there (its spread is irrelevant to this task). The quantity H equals 7.7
